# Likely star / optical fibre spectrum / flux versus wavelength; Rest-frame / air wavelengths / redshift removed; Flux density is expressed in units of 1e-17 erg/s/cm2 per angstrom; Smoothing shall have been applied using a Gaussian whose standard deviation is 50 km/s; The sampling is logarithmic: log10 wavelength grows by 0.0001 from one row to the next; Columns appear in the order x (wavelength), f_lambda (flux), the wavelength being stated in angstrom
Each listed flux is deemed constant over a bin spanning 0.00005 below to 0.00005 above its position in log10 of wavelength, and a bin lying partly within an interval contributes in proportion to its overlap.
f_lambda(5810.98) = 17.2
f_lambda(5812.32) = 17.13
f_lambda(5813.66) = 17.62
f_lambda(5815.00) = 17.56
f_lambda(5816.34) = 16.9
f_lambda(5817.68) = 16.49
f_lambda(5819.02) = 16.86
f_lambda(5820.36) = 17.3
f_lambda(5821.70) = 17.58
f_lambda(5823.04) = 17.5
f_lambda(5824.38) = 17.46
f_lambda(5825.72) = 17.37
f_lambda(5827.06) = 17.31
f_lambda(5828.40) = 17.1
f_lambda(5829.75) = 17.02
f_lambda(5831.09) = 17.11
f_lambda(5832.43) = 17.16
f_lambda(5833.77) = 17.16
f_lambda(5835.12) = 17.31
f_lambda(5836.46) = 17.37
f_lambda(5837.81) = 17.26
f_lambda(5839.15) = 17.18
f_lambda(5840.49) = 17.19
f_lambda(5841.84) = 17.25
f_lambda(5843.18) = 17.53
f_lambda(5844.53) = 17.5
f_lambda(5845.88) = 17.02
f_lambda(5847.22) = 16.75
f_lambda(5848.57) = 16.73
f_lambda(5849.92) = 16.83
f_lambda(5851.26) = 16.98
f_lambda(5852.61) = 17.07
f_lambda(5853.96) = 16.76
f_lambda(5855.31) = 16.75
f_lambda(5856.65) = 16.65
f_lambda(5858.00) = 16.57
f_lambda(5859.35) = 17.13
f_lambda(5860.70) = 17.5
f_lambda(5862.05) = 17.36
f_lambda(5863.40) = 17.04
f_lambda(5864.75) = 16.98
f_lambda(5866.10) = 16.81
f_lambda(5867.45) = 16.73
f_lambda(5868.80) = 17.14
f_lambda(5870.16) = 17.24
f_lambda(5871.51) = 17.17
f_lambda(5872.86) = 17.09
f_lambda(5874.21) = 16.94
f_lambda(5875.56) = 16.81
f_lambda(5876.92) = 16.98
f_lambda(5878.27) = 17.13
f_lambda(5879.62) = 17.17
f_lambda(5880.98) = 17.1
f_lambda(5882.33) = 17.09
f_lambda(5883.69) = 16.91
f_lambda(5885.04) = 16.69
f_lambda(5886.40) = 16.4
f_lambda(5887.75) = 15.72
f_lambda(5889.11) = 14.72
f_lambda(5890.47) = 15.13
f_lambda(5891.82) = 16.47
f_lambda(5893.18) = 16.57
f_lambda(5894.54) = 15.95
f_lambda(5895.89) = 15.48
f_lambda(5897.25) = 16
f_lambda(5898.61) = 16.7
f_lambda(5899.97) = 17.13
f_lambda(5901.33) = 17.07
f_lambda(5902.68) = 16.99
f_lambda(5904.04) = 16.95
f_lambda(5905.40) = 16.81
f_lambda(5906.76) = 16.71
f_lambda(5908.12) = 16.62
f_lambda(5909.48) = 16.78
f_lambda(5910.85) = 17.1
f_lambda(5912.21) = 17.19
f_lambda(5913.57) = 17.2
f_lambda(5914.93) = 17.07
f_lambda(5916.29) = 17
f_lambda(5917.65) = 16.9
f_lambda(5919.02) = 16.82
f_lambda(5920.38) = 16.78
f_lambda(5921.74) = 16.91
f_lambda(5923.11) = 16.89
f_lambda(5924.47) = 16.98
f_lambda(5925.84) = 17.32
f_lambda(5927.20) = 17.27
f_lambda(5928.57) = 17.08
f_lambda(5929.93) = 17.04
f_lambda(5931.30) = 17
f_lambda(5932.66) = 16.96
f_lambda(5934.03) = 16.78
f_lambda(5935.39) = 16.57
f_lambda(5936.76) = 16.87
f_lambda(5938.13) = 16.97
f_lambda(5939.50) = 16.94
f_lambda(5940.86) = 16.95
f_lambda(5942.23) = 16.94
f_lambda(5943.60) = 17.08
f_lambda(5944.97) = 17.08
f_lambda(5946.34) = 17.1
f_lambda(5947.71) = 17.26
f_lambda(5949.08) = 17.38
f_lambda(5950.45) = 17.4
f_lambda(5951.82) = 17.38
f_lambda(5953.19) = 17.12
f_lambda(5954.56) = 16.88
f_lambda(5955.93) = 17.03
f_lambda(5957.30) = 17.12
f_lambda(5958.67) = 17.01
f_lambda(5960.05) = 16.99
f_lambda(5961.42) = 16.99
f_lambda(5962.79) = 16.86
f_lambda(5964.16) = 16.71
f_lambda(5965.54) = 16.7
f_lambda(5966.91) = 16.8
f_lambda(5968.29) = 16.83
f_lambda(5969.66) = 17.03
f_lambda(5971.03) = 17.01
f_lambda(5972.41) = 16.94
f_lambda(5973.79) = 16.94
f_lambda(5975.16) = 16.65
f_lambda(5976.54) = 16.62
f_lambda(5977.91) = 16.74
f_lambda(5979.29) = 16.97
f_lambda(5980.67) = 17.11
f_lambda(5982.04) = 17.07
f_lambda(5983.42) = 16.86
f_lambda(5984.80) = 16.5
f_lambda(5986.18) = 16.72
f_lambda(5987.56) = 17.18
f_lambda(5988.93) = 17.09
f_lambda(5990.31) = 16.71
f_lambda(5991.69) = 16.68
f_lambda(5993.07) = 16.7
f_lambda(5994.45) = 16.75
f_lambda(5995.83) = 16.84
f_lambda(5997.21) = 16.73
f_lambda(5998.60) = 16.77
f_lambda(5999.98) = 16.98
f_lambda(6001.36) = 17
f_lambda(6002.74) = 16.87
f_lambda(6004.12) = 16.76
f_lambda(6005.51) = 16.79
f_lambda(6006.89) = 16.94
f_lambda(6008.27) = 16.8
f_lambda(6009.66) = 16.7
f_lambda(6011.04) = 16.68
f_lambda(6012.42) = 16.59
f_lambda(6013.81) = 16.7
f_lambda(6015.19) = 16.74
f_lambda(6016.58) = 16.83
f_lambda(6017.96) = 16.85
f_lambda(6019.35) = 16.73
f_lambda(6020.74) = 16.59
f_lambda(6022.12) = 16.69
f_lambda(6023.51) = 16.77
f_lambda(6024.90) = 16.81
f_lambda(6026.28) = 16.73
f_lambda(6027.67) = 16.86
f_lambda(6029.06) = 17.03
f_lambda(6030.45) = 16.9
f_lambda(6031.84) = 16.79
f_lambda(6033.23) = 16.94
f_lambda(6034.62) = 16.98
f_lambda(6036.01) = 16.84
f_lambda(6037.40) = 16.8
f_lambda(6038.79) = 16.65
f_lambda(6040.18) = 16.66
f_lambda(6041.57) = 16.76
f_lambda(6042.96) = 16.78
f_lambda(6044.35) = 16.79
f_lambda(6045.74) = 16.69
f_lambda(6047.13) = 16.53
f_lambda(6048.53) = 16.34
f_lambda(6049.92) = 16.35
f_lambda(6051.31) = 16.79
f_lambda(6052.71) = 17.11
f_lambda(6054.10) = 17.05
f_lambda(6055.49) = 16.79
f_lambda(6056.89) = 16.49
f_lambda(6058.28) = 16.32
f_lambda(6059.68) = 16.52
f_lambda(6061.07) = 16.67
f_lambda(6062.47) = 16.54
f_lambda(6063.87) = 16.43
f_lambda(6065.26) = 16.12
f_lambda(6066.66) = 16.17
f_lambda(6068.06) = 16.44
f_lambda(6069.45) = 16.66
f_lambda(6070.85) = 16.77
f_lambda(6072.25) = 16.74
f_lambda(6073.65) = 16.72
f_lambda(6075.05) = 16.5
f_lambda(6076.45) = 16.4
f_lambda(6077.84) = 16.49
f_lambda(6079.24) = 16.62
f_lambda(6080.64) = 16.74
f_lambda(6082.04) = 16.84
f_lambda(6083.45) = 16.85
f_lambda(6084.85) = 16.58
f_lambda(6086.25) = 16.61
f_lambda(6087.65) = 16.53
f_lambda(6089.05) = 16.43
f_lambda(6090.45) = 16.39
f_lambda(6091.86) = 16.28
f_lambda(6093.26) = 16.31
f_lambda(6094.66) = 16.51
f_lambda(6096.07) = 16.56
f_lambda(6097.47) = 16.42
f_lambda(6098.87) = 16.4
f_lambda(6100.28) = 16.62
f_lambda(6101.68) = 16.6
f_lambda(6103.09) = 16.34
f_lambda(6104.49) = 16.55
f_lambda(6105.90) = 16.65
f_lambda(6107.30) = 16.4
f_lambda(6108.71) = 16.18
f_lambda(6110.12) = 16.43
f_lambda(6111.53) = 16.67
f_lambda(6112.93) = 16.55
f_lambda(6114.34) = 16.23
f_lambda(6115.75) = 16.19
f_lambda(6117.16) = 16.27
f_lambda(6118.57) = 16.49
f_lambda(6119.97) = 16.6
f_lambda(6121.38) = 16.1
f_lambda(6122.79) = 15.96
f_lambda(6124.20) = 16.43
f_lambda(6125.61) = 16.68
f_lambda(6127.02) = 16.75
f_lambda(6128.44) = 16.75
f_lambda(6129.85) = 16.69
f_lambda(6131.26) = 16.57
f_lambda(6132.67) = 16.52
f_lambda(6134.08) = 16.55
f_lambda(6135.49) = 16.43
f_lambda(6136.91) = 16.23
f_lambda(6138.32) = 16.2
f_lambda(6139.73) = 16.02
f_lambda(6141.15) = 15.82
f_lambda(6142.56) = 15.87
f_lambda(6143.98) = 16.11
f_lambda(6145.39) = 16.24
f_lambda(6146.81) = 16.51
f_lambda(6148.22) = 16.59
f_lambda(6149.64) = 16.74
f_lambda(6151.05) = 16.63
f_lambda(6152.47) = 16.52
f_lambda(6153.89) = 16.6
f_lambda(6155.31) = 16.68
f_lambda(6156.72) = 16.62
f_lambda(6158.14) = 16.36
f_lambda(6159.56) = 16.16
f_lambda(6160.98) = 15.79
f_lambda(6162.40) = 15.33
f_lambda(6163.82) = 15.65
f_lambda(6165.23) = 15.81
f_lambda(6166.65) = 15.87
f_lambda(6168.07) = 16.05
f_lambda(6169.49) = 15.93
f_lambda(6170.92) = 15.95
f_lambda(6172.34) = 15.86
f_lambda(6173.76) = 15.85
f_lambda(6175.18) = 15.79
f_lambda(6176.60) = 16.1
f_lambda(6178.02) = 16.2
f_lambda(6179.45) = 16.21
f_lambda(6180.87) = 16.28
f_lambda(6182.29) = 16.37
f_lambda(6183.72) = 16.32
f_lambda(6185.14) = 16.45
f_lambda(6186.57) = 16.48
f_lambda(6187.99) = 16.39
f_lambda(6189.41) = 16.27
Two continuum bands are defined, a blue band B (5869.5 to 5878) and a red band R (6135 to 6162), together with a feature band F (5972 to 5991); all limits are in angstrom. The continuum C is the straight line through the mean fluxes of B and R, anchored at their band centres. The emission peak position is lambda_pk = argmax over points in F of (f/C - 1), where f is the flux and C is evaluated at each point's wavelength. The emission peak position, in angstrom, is 5987.56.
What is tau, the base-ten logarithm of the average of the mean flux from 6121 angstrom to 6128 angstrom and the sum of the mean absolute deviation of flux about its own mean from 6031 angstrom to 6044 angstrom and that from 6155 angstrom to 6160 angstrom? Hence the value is 0.921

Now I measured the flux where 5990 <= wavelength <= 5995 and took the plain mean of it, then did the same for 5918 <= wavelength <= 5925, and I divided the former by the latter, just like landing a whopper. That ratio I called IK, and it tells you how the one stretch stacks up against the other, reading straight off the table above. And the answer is 0.99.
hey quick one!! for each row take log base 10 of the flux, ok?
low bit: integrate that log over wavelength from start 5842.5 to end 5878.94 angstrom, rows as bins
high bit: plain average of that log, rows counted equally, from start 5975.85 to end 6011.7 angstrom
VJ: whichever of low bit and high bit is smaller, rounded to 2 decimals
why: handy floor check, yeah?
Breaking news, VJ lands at 1.23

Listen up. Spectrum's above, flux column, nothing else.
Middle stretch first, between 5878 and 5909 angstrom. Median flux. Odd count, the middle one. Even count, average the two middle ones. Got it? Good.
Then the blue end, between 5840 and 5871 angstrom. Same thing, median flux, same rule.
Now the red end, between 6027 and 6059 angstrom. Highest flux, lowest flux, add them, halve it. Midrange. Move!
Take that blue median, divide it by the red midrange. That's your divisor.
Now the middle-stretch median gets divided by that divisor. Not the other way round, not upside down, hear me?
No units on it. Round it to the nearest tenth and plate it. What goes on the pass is 16.4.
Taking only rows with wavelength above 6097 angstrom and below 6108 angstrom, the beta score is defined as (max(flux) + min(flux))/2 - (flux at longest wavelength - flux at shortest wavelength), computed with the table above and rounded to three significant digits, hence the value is 16.5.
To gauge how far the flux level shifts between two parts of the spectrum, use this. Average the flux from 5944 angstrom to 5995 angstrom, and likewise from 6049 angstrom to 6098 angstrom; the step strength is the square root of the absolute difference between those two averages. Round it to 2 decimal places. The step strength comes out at 0.62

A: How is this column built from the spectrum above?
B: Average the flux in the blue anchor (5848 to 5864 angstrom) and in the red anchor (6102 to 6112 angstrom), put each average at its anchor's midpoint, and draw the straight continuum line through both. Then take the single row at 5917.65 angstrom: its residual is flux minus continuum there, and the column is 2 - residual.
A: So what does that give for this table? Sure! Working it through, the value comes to 1.93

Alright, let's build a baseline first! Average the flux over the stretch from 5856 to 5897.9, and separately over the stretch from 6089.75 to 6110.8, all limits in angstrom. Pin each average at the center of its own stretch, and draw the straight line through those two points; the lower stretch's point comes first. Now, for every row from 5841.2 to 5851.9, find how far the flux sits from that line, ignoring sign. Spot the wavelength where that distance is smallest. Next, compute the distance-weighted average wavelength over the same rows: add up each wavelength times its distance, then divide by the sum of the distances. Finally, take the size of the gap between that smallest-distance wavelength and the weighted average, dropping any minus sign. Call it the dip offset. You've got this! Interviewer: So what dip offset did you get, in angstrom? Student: 3.8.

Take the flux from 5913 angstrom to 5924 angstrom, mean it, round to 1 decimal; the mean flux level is 16.9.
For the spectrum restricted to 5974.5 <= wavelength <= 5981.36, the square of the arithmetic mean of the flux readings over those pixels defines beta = 283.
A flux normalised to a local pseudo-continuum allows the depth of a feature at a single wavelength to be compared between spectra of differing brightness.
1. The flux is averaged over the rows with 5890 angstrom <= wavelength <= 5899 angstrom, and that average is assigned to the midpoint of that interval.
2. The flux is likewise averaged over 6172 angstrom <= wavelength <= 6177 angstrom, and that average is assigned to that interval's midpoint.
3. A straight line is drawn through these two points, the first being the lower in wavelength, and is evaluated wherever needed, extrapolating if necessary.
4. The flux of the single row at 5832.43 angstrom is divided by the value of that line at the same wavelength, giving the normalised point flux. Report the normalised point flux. 1.07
